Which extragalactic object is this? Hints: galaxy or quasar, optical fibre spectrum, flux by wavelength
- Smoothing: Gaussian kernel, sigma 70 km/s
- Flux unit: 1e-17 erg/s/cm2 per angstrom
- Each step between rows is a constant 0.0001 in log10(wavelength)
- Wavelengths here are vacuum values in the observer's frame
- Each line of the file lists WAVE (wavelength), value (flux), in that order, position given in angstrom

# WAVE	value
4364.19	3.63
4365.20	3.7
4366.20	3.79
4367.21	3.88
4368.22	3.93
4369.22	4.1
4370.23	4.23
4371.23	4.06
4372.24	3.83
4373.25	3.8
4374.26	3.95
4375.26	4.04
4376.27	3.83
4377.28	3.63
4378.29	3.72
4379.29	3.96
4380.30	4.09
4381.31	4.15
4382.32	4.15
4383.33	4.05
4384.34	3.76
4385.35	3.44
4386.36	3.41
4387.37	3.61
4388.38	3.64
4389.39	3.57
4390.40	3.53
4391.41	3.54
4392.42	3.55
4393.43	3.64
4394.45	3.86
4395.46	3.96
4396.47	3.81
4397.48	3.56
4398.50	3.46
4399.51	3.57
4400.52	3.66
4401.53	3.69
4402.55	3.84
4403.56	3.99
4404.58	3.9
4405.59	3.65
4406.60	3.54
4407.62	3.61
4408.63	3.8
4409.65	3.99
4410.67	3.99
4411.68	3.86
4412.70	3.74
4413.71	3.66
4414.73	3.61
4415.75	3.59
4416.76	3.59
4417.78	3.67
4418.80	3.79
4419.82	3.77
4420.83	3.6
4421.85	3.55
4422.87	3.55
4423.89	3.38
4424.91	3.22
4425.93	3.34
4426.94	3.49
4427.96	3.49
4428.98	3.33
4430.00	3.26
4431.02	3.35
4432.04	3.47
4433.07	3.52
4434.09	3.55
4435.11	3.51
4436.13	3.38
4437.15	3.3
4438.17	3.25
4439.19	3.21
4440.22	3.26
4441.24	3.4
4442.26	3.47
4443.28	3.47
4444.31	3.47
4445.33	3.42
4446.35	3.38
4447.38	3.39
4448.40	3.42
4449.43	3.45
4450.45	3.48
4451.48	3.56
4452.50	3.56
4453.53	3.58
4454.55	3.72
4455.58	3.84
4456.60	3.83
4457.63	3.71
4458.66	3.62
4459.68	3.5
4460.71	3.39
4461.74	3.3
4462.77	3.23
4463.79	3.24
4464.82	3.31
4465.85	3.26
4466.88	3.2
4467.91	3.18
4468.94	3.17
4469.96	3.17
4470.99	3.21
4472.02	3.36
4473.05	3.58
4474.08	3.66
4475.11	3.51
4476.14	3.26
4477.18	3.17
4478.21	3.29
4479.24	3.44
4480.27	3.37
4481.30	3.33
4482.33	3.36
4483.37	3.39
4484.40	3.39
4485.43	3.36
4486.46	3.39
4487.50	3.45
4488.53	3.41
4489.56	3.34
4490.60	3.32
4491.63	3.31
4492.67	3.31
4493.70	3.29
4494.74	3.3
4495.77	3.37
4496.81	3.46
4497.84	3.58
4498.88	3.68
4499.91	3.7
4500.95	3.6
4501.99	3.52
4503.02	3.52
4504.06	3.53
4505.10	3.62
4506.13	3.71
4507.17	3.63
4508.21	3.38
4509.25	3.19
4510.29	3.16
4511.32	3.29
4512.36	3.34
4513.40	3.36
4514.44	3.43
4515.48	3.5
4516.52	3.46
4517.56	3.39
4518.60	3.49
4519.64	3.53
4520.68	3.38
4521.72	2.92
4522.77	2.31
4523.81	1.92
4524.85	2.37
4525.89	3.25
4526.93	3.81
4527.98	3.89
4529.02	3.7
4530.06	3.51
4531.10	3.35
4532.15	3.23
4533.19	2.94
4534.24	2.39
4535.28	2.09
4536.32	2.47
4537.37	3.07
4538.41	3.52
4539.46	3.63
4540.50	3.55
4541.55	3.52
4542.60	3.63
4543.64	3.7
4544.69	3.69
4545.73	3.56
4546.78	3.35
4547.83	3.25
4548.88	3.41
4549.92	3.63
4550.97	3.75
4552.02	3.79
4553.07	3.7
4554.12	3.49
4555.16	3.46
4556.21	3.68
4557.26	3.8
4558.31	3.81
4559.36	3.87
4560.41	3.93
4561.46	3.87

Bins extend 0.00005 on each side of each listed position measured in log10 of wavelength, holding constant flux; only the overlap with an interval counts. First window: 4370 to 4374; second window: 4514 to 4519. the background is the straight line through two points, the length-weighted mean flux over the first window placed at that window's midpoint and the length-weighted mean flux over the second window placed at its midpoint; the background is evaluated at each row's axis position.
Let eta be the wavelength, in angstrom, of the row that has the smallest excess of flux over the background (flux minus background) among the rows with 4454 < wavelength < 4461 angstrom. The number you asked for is 4460.71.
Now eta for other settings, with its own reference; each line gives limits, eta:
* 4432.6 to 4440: 4439.19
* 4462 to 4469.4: 4468.94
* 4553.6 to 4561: 4555.16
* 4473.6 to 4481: 4477.18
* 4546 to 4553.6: 4547.83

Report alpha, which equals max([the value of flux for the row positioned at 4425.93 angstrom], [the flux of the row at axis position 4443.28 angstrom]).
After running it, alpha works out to 3.47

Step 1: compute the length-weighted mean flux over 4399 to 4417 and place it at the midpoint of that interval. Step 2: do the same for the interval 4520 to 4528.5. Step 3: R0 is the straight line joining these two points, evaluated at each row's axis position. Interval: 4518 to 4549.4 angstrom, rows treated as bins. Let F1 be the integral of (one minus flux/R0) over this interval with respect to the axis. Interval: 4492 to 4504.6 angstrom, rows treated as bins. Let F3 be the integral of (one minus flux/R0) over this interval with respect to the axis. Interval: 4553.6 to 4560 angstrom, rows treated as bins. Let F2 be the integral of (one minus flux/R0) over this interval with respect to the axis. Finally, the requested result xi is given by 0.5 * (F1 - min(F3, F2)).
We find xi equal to -0.5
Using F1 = -3.1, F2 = -2.1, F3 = -1.3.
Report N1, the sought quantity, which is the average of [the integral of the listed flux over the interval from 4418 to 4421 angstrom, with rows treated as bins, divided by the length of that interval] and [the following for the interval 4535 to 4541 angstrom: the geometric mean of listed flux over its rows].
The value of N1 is 3.36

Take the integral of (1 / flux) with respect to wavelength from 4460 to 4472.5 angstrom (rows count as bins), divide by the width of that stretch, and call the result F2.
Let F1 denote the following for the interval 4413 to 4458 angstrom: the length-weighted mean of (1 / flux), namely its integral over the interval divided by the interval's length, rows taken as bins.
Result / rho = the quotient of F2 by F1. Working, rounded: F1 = 0.287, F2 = 0.307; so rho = 1.07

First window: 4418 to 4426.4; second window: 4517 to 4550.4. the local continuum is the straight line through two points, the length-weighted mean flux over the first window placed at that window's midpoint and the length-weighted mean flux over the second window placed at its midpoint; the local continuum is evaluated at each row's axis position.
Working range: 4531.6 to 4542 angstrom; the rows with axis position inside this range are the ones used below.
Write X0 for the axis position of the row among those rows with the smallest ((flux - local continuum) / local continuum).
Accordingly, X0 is 4535.28 angstrom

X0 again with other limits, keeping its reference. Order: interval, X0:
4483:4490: 4489.56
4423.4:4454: 4424.91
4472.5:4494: 4477.18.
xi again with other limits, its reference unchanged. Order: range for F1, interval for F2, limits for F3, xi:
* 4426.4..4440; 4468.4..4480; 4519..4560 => 3.6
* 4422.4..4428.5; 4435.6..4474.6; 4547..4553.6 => 1.1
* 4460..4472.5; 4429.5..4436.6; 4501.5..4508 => 0.7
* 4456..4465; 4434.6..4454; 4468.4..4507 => 1.1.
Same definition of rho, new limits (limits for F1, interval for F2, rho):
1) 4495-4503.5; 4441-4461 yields 1.00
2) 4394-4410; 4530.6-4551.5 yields 1.16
